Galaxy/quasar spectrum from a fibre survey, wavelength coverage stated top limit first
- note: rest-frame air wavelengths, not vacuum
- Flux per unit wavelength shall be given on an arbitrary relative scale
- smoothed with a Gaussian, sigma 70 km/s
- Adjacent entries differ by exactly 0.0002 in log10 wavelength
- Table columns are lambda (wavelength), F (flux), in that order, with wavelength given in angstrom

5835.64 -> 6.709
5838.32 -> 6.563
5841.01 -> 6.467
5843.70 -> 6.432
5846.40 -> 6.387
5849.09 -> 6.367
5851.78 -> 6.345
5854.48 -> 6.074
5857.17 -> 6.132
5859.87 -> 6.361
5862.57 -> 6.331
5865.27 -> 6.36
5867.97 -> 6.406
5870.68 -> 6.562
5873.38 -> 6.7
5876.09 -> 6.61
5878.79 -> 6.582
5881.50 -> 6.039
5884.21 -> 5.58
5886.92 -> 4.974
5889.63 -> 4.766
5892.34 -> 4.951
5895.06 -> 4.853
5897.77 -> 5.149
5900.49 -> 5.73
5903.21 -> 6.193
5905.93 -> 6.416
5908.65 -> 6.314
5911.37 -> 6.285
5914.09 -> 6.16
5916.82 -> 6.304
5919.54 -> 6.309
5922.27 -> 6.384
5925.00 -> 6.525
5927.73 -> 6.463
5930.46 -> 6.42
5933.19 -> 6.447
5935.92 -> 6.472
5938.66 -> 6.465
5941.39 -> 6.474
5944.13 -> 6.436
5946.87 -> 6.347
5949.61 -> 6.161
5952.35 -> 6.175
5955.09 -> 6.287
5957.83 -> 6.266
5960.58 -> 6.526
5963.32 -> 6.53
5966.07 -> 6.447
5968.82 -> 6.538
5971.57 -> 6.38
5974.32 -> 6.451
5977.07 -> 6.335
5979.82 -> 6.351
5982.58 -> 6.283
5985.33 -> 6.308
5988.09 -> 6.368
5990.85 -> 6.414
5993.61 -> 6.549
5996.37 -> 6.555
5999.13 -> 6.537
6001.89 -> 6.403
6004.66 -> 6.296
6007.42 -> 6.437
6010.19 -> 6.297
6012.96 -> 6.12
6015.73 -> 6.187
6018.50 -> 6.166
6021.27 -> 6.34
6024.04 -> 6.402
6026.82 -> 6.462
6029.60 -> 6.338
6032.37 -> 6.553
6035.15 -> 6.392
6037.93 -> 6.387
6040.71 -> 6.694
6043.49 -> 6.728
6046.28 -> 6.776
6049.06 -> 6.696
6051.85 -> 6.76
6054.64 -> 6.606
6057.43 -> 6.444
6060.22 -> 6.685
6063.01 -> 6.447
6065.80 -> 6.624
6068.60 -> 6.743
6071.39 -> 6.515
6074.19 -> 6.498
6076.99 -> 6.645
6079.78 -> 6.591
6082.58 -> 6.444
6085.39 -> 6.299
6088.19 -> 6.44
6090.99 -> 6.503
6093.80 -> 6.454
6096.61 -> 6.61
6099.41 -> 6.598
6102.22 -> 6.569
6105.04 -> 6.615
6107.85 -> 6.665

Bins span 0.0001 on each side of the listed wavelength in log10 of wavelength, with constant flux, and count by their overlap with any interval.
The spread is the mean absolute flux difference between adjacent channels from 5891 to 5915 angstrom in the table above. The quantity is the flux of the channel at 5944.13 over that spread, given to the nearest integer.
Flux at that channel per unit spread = 27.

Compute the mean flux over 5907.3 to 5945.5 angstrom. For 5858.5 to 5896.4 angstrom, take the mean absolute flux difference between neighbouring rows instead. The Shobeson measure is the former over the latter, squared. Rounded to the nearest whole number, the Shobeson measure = 1008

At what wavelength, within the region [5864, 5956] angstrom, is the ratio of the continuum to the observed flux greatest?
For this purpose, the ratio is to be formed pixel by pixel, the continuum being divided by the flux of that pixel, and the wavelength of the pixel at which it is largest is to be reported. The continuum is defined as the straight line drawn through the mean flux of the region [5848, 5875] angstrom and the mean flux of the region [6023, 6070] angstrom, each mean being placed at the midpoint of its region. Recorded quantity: 5889.63 angstrom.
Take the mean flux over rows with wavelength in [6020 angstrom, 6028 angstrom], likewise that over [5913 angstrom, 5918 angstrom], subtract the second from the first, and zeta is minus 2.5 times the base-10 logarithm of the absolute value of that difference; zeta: 1.9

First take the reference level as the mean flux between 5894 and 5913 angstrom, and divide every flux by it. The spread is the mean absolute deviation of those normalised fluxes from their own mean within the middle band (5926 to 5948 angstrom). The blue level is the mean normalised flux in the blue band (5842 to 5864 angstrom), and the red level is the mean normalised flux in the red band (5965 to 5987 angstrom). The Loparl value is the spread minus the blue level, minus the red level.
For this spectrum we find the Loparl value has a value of -2.16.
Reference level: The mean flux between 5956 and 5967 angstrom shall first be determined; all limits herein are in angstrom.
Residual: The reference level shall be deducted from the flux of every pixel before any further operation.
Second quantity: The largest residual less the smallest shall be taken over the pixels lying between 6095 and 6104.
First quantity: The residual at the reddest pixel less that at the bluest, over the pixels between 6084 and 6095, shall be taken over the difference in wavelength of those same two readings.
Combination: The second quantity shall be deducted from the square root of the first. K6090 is 0.09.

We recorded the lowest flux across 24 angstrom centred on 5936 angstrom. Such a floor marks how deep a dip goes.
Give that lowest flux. 6.347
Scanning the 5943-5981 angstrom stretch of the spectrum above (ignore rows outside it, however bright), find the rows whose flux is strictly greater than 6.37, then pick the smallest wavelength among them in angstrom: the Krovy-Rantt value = 5944.13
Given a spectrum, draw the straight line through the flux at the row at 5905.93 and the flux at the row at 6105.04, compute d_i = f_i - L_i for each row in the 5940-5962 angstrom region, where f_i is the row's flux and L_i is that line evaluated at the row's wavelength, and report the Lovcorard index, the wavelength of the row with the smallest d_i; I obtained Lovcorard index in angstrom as 5949.61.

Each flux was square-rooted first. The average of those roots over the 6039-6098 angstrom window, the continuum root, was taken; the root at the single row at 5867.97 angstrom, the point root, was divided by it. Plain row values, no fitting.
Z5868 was 0.99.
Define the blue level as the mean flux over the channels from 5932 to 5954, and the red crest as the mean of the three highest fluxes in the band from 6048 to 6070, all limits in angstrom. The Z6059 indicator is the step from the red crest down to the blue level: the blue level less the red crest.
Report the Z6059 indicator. -0.4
